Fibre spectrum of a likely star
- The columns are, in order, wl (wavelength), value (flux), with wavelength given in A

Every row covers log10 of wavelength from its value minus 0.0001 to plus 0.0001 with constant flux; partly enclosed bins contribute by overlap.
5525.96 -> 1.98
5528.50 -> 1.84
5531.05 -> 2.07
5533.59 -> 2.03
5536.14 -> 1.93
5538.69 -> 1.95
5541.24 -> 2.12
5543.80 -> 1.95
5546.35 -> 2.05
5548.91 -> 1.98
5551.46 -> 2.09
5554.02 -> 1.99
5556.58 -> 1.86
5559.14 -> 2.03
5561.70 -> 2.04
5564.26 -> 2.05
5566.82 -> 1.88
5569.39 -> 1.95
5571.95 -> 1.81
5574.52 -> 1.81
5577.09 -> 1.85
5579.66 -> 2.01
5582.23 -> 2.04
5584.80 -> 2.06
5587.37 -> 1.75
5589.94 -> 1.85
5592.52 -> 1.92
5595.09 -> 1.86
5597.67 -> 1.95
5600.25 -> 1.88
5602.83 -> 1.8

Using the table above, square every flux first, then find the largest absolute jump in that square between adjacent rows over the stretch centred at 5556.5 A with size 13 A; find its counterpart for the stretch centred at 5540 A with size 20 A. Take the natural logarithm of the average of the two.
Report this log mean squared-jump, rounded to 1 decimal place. -0.4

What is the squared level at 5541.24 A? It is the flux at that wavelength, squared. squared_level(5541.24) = 4.5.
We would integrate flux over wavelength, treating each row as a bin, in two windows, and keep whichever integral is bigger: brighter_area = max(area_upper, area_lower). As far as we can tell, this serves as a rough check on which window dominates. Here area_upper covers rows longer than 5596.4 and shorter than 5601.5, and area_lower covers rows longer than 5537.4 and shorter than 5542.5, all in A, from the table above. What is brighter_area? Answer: 10.4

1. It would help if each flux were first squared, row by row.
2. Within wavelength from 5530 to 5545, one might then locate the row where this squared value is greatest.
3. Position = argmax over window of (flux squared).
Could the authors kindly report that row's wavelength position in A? 5541.24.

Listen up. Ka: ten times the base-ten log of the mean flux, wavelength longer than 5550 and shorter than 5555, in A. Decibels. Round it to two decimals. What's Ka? 3.10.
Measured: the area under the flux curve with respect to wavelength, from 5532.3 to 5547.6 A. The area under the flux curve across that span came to 31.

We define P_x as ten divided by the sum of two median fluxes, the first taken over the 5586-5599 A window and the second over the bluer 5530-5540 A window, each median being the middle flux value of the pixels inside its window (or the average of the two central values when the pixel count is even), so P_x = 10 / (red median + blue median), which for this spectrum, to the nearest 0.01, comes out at 2.60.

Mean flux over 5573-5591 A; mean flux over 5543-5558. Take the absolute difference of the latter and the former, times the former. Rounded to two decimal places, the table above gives 0.15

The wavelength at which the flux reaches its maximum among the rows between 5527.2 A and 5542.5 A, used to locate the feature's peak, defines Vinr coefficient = 5541.24 A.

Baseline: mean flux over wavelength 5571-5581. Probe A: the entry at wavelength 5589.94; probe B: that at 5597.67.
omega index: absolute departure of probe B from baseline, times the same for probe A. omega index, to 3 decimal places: 0.002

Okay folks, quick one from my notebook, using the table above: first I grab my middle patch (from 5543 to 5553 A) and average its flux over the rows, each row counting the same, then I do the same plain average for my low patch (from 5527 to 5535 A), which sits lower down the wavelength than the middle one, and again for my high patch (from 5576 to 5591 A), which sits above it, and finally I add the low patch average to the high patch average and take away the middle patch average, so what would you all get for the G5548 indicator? 1.89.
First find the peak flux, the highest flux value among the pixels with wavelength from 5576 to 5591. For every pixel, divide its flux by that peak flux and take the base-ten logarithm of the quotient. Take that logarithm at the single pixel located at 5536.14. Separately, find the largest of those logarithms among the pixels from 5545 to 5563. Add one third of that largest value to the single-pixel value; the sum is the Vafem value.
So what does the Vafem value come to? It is -0.026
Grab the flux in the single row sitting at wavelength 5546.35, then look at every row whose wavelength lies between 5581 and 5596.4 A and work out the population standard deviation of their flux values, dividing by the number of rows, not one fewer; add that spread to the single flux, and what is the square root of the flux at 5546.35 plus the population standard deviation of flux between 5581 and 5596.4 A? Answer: 1.47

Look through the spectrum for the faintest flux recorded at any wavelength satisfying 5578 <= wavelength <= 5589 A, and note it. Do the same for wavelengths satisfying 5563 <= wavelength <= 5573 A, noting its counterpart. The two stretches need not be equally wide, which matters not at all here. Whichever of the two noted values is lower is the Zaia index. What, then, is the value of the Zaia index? 1.75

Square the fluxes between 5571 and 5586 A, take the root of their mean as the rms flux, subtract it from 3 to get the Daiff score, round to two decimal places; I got 1.07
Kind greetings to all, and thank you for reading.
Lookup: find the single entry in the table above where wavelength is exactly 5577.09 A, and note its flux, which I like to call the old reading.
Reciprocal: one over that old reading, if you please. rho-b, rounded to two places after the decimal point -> 0.54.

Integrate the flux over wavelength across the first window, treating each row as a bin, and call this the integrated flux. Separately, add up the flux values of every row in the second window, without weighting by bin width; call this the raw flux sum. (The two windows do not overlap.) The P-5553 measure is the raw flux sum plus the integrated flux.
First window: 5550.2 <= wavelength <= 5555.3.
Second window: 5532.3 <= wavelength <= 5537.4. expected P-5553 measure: 14.4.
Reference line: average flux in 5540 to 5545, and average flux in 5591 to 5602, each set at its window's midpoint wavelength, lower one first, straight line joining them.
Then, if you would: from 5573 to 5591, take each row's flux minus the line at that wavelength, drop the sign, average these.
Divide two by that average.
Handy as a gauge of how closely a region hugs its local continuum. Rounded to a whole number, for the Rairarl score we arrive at 18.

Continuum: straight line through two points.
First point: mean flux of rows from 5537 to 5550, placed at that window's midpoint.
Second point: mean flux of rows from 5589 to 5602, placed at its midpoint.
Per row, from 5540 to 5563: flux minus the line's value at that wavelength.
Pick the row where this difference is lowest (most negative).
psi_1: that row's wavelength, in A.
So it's 5556.58 A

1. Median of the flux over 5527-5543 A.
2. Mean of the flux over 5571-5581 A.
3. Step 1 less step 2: 0.12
